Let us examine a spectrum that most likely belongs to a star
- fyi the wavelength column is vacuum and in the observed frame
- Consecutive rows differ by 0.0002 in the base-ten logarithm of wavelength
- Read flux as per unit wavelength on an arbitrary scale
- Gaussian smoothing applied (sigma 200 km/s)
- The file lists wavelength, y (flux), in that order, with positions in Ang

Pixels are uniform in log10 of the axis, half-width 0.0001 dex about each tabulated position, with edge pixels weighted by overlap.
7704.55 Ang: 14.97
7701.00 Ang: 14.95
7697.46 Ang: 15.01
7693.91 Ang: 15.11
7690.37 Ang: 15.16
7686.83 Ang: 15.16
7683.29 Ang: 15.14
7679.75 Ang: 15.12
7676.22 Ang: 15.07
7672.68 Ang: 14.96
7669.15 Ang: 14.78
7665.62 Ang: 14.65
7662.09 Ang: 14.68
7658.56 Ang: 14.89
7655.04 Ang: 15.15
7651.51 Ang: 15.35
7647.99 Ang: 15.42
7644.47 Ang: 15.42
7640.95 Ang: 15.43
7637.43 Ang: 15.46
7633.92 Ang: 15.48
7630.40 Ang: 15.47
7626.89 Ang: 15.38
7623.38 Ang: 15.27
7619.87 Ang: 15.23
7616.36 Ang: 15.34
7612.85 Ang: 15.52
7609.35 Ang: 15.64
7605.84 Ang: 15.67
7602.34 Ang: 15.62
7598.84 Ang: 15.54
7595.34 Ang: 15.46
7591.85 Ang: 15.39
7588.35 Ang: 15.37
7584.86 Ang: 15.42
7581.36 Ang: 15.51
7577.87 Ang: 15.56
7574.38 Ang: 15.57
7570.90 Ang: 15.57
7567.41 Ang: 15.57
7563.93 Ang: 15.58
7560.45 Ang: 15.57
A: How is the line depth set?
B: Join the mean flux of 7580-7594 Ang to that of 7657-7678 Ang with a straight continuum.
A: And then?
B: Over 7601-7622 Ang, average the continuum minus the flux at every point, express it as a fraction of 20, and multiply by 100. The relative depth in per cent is -1.3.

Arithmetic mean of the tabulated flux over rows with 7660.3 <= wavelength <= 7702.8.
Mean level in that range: 15.0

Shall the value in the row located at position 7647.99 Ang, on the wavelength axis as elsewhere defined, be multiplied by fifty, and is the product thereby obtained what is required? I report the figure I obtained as 771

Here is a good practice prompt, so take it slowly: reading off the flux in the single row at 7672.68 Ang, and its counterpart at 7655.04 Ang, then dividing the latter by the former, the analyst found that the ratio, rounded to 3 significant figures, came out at 1.01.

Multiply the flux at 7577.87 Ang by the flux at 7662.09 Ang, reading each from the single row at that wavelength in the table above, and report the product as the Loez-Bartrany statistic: 228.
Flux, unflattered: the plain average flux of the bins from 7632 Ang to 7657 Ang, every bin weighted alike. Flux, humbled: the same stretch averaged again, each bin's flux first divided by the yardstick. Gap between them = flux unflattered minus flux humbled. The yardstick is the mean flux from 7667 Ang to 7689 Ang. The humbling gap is 14.4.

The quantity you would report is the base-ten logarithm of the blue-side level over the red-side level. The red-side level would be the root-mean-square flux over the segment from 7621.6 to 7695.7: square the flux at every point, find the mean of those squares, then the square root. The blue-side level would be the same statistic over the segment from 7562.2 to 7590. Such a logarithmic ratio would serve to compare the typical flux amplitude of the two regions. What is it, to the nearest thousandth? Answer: 0.010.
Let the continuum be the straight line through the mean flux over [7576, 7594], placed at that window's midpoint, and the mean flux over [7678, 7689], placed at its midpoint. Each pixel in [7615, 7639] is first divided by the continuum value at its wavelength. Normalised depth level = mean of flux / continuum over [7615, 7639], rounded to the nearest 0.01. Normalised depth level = 1.00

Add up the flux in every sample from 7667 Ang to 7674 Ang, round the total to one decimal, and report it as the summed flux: 29.7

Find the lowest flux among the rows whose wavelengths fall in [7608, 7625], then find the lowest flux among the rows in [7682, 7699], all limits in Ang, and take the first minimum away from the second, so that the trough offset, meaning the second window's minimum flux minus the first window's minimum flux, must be -0.22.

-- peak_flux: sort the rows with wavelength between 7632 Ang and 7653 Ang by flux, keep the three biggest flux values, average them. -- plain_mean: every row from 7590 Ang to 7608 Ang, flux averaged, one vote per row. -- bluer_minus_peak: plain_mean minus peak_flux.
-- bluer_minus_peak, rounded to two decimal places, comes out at 0.08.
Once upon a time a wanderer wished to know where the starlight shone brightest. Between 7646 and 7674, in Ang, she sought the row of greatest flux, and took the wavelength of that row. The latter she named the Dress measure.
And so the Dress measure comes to 7647.99 Ang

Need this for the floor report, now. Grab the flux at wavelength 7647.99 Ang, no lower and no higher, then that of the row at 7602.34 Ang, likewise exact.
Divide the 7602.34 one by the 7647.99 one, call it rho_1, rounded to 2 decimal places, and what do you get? 1.01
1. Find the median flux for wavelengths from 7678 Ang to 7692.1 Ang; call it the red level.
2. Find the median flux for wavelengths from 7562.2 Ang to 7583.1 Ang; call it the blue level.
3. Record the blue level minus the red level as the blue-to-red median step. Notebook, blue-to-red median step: 0.42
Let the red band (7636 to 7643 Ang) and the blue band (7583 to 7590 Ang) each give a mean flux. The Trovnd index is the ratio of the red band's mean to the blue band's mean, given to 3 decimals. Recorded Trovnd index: 1.003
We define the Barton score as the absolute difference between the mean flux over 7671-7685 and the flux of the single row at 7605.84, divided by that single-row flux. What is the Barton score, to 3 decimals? 0.038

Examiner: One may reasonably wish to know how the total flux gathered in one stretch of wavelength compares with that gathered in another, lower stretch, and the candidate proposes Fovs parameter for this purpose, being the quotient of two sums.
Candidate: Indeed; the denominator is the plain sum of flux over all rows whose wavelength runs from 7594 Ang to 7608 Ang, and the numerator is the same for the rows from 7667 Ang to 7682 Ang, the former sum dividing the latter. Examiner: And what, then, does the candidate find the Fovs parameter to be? 0.96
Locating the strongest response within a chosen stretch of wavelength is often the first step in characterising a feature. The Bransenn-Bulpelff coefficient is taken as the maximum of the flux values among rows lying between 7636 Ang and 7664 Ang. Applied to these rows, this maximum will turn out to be 15.46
